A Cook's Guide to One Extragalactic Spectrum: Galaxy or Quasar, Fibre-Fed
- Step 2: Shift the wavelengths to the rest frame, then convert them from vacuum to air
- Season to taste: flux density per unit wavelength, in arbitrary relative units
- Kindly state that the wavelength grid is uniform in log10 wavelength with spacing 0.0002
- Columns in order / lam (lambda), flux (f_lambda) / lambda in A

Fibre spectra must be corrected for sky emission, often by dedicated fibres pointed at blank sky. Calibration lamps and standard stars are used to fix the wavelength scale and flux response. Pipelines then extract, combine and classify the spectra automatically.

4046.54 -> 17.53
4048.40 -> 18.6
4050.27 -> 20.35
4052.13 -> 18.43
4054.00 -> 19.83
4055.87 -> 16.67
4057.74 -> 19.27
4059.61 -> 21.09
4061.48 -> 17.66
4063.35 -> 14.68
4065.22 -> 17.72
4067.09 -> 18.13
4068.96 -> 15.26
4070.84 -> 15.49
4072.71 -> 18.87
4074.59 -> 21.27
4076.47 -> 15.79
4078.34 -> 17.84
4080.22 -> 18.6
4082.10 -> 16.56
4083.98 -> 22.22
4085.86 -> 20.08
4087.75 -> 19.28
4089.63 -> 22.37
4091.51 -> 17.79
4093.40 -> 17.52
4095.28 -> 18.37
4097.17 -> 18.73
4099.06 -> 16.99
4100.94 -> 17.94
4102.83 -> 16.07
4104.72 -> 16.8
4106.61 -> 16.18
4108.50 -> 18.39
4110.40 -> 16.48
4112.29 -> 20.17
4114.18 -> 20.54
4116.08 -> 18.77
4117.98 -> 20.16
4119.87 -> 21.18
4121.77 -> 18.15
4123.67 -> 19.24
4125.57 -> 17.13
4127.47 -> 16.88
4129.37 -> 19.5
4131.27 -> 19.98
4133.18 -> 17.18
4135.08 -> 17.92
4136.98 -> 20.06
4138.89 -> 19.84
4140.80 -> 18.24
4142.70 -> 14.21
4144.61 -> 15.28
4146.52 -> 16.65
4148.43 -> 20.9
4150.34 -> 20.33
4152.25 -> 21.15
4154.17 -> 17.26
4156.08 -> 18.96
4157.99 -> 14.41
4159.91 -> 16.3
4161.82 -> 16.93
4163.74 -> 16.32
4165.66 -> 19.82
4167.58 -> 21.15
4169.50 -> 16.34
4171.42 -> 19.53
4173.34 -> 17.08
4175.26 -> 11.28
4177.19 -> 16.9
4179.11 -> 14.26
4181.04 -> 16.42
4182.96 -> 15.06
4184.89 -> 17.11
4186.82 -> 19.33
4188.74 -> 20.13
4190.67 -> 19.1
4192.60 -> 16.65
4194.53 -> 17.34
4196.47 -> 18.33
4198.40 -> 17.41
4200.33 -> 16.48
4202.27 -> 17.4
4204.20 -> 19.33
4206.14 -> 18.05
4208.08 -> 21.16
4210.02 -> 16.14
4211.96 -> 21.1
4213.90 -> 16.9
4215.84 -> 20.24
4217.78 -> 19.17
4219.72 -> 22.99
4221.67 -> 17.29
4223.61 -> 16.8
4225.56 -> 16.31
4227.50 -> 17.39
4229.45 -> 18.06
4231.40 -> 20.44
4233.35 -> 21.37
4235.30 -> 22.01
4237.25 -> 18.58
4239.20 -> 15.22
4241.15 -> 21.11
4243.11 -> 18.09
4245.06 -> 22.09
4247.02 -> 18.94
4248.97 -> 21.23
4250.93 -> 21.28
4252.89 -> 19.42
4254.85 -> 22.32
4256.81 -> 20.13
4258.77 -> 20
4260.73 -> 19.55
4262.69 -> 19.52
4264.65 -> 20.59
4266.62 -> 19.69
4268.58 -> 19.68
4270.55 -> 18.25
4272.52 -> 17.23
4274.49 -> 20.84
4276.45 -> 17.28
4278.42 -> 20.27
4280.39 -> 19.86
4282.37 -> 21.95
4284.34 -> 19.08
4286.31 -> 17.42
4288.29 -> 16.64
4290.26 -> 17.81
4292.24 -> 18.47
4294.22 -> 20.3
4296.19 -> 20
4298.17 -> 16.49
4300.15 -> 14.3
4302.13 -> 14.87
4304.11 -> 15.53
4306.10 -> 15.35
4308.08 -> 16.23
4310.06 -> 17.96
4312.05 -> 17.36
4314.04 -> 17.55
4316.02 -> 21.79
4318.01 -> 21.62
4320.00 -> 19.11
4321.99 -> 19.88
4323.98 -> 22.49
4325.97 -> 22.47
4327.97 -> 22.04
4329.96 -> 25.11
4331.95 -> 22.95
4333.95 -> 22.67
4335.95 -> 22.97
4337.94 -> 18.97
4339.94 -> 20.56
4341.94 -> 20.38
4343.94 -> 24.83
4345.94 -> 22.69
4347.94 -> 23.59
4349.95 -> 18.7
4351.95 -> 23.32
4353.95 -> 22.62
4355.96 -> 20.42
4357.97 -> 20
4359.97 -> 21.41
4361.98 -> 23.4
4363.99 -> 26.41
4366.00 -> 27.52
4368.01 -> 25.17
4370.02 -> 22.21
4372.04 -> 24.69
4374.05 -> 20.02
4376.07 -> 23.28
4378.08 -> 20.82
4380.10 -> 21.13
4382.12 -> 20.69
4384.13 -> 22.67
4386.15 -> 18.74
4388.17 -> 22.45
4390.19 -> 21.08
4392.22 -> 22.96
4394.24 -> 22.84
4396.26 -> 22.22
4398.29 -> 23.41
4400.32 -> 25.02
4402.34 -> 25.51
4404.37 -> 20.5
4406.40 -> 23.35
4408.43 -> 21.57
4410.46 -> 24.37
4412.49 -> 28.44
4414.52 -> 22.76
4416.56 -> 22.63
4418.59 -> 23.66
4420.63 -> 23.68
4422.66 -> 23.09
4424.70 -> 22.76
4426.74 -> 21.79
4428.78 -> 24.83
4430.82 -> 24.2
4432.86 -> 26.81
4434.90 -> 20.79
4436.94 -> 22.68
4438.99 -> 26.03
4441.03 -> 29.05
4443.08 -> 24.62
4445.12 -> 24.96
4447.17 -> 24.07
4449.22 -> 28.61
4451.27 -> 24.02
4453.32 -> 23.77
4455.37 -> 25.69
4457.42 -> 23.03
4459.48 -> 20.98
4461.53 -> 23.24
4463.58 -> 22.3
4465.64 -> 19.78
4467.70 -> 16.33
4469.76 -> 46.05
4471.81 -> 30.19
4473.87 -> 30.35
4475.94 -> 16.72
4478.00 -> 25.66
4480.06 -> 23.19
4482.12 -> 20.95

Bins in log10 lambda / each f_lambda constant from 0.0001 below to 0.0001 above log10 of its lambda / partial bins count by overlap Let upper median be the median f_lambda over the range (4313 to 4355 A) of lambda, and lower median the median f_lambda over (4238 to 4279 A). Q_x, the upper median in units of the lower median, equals 1.141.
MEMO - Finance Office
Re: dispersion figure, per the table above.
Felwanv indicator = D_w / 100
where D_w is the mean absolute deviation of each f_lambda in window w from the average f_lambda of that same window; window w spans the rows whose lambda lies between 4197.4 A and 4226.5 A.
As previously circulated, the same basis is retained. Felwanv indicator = 0.018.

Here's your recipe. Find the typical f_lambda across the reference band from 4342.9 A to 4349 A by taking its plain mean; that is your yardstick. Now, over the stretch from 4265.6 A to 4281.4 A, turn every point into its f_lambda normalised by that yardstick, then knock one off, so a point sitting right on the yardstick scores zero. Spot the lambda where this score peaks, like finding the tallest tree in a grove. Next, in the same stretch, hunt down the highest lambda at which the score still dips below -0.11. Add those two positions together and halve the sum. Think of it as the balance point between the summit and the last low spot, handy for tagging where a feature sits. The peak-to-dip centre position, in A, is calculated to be 4277.4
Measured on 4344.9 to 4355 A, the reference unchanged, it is 4348.9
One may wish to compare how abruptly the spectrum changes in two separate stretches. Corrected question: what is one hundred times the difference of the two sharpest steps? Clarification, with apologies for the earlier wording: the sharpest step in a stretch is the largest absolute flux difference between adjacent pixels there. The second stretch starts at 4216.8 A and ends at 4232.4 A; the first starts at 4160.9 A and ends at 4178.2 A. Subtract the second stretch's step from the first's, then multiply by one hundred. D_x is 10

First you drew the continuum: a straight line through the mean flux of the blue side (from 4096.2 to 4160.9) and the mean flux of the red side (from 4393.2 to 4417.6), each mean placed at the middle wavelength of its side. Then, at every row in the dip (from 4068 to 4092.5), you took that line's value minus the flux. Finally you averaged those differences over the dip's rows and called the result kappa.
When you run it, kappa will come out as -1.3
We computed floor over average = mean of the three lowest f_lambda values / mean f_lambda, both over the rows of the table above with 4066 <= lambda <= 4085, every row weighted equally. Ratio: 0.86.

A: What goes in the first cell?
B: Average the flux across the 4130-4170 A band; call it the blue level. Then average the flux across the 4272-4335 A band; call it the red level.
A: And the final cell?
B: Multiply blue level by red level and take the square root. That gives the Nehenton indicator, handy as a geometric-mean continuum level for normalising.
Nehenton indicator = 18.6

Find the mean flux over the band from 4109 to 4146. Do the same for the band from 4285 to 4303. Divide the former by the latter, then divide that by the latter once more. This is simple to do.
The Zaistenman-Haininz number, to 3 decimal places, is 0.061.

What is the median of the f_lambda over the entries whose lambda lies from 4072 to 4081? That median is 18.6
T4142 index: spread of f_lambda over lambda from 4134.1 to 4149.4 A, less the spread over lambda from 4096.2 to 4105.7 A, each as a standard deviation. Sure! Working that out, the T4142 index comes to 1.3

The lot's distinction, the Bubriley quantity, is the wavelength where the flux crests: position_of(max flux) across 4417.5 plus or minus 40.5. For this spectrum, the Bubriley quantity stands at 4441.03 A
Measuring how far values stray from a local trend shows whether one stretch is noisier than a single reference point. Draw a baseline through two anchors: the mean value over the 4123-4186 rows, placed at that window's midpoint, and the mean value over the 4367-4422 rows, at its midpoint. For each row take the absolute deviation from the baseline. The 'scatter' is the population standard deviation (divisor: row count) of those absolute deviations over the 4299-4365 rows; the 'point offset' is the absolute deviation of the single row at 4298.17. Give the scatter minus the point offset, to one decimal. -2.5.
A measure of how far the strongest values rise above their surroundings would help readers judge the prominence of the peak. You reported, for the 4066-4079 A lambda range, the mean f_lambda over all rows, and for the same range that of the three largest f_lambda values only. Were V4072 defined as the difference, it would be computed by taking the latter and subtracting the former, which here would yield 1.90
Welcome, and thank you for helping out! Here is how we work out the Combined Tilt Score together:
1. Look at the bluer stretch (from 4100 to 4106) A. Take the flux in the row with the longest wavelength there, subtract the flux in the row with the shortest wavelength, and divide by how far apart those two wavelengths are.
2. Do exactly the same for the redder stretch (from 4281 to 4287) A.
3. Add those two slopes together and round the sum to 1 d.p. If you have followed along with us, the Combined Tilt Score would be -1.5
